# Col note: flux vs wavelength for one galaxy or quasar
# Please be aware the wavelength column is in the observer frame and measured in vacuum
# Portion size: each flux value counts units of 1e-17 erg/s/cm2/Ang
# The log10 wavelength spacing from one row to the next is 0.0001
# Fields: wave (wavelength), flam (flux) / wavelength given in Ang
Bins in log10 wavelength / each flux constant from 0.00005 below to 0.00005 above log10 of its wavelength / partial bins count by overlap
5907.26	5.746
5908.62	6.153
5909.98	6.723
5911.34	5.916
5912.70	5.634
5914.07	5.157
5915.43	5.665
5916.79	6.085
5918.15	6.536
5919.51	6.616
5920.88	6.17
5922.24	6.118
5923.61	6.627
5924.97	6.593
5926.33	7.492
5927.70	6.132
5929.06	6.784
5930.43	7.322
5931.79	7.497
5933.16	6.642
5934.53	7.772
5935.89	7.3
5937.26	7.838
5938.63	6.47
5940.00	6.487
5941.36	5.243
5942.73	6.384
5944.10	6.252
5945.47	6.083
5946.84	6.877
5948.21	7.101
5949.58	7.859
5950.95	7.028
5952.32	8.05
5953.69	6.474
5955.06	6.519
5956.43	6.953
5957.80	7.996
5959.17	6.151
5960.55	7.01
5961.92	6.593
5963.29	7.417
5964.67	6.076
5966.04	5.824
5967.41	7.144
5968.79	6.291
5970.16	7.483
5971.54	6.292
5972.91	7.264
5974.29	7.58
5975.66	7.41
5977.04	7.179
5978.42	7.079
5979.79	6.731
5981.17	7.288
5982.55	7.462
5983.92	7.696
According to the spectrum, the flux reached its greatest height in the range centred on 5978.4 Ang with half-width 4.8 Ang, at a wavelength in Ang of 5974.29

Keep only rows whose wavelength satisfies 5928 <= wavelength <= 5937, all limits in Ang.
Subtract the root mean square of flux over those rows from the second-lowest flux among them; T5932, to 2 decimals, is -0.45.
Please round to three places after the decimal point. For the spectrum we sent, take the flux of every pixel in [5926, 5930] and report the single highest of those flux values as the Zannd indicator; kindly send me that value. 7.492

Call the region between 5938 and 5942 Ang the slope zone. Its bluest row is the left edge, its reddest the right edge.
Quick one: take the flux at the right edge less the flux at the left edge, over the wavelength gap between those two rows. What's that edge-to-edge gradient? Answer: -0.4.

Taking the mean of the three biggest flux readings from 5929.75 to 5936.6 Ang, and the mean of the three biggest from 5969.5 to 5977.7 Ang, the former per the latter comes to 1.01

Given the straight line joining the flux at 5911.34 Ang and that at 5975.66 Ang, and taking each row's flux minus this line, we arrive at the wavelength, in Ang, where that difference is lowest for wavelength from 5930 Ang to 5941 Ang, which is 5940.00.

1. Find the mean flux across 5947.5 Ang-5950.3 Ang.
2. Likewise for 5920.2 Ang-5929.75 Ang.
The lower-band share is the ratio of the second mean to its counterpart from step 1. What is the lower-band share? 0.88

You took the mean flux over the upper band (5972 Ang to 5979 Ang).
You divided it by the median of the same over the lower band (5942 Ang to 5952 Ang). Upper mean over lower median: 1.06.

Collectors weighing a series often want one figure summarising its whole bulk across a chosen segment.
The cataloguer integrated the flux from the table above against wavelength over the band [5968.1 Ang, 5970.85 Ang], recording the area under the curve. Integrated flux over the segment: 18.9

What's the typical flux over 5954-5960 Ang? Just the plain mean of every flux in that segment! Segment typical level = 6.9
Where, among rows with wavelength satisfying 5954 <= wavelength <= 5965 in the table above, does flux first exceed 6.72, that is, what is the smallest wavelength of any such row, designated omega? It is 5956.43 Ang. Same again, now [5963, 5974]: 5963.29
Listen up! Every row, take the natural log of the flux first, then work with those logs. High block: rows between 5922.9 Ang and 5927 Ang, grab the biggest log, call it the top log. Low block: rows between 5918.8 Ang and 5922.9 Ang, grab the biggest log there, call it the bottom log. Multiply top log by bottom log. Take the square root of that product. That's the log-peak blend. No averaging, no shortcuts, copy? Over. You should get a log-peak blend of 1.951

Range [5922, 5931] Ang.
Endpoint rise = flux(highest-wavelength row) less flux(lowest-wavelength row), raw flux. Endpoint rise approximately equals 1.20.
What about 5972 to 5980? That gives -0.53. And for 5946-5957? 0.08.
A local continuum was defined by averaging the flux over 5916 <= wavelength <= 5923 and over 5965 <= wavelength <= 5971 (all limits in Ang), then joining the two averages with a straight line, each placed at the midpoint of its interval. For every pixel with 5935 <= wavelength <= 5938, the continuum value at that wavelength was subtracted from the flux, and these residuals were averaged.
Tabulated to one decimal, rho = 1.1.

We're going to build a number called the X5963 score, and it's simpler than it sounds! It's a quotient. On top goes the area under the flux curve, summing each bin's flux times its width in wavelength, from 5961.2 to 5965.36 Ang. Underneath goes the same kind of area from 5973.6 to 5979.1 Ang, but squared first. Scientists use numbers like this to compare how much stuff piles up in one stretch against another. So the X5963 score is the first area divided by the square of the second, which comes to 0.017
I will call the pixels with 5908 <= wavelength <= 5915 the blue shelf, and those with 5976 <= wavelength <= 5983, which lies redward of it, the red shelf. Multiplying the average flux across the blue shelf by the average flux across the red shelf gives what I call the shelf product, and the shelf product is 42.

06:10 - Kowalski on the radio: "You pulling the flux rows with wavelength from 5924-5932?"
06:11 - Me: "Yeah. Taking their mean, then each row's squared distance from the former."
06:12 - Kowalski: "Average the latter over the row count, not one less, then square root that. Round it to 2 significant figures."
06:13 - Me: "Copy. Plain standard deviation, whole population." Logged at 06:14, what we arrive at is 0.51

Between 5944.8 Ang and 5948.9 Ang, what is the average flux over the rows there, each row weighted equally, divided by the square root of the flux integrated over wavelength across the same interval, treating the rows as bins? 1.28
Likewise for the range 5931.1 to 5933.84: 1.61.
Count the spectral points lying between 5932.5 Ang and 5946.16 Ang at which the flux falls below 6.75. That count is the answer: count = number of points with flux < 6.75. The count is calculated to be 7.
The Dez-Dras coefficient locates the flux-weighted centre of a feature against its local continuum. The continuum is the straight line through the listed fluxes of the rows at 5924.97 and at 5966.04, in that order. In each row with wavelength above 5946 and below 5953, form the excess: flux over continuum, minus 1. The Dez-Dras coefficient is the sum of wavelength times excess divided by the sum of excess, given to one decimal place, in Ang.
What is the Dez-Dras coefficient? 5950.1 Ang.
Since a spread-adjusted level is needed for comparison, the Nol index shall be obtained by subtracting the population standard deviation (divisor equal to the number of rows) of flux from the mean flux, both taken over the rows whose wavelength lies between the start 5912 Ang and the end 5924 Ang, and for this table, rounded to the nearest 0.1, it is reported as 5.6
